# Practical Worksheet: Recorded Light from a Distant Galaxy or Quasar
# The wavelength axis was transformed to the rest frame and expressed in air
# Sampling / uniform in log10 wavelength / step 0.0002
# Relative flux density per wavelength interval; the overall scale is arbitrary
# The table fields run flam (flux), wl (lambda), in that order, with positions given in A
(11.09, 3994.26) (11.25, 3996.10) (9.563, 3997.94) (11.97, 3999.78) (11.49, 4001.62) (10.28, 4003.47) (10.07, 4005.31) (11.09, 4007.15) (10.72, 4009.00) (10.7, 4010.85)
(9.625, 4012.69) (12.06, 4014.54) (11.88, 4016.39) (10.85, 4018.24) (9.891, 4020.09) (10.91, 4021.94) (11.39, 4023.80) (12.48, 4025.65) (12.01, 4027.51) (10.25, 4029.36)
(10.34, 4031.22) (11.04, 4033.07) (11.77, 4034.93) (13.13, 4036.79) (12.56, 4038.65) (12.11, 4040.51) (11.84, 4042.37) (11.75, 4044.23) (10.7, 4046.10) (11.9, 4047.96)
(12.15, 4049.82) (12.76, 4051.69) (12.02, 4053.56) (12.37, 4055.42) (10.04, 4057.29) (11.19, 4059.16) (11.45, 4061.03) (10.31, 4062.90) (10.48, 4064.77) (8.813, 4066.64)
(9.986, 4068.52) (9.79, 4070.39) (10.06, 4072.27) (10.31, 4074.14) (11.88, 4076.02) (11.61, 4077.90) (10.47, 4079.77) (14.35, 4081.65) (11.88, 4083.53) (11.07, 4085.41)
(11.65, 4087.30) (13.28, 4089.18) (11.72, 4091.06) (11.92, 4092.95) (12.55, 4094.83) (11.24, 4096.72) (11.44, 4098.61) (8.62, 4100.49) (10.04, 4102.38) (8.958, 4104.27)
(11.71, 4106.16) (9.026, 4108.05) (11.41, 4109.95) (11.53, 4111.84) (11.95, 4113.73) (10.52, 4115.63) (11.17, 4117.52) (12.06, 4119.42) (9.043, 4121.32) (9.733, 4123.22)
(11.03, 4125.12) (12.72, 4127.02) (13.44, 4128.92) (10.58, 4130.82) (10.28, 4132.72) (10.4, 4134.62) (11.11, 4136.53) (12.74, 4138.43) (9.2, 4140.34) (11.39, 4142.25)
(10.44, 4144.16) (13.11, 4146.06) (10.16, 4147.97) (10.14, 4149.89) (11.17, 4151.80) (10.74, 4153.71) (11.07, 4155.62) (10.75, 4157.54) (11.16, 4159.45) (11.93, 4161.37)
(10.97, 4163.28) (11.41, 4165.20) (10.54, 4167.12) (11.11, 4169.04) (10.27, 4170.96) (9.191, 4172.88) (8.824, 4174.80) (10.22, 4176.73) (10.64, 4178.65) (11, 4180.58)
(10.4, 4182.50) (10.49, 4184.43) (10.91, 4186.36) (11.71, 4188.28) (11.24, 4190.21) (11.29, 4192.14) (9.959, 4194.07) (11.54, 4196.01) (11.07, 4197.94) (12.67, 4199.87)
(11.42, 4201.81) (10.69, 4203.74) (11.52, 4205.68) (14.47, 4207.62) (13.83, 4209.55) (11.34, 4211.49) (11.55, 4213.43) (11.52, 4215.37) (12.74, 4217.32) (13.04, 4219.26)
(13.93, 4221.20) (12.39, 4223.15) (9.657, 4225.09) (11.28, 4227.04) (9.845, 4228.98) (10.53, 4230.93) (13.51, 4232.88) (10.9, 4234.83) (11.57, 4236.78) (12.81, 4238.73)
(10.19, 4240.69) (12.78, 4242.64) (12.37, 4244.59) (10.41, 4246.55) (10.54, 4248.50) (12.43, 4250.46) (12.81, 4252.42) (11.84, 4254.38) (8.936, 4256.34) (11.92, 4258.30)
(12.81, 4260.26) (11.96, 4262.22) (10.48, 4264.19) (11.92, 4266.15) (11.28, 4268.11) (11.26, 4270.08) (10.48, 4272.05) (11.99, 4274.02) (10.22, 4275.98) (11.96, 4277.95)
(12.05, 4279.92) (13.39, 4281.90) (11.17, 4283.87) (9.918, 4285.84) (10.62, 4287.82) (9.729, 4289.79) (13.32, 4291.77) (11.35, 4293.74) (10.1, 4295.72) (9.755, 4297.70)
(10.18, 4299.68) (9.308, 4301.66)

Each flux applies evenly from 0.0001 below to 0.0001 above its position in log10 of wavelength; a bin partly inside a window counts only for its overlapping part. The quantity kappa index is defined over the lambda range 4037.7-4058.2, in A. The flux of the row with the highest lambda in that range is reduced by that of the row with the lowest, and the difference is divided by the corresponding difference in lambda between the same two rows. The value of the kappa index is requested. -0.14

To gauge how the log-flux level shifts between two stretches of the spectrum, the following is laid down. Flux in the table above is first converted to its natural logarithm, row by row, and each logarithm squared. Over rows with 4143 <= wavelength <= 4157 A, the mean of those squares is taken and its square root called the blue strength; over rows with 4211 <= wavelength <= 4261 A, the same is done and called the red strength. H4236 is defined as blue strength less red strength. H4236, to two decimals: -0.06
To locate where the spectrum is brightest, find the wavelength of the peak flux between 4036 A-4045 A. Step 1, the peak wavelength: 4036.79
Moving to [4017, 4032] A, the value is 4025.65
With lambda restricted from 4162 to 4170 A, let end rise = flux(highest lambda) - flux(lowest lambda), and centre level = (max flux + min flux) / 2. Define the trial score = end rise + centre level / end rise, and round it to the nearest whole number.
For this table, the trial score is 79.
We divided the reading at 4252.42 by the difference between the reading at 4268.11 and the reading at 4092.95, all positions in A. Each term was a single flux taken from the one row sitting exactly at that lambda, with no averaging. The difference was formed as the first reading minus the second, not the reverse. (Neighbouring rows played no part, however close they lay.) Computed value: -20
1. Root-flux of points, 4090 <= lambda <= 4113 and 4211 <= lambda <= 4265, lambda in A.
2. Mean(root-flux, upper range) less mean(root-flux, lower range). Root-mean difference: 0.12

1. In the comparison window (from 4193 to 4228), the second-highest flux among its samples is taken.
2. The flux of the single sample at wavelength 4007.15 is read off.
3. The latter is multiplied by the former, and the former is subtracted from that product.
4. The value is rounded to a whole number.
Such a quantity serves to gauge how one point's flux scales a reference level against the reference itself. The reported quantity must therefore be 141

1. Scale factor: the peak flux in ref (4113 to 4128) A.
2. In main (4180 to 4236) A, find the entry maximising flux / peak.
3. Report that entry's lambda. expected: 4207.62 A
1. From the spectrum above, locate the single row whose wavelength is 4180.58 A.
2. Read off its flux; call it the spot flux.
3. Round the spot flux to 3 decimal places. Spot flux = 11.000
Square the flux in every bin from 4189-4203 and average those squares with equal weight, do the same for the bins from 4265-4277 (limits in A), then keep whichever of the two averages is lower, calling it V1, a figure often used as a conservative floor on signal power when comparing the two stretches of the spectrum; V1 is 126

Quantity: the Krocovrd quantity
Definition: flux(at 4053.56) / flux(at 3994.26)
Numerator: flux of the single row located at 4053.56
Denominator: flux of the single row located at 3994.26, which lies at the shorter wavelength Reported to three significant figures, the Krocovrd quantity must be 1.08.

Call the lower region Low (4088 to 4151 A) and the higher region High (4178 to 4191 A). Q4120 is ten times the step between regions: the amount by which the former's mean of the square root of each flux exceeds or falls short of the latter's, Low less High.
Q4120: 0.2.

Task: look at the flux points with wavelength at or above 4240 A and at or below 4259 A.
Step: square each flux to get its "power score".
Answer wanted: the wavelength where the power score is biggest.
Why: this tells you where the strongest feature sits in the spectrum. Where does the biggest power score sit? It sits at 4252.42 A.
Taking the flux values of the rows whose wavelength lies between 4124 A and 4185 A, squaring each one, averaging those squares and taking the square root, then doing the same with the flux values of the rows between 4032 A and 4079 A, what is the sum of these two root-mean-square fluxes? 22.3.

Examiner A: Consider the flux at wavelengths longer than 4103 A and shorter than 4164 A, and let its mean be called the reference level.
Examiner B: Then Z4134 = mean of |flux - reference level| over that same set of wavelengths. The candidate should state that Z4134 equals 0.87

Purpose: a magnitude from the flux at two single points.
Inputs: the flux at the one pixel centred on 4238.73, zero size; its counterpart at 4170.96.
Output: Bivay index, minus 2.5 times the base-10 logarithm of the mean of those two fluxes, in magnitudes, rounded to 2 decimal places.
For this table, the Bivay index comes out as -2.66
